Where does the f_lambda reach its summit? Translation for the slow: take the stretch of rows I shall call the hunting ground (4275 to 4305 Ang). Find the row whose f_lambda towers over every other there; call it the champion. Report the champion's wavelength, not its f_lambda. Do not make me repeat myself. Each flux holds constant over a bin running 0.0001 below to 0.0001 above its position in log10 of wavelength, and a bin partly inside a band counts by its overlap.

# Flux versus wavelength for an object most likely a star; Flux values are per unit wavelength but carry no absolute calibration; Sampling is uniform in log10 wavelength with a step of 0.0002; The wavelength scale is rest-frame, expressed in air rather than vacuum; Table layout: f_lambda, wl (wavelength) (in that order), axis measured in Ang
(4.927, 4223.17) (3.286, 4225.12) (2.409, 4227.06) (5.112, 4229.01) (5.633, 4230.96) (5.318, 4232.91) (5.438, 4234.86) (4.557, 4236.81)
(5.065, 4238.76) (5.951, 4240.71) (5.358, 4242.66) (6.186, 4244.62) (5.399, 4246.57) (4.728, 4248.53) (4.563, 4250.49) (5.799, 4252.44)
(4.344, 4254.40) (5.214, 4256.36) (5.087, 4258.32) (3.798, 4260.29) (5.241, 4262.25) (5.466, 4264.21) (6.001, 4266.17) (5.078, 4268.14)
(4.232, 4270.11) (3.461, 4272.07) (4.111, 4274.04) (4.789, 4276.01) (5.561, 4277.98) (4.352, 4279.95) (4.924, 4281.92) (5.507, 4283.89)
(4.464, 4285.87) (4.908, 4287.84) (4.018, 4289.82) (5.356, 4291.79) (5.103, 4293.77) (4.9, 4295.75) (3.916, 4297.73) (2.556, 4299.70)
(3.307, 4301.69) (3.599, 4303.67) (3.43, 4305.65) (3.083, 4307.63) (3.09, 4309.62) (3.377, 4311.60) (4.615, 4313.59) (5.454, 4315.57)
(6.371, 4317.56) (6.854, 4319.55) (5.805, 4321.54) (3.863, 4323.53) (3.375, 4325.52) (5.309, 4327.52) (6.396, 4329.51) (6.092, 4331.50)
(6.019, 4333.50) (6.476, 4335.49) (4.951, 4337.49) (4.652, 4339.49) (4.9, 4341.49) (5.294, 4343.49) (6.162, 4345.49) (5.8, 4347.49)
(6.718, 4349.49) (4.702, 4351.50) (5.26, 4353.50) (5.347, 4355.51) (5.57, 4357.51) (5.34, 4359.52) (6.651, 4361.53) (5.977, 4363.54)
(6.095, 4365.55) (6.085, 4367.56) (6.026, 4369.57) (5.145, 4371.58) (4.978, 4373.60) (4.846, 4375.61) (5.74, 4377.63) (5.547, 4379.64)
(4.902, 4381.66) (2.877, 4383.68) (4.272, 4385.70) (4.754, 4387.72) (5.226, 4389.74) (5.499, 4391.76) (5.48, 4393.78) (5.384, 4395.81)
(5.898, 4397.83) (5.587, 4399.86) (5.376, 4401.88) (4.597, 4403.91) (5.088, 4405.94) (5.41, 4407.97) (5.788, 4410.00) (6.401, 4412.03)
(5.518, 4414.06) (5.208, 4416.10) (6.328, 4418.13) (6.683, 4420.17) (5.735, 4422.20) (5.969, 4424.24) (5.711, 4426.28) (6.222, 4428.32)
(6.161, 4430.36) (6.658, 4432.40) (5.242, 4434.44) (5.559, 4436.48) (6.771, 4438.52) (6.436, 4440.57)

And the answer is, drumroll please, 4277.98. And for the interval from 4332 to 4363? 4349.49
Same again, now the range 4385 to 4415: 4412.03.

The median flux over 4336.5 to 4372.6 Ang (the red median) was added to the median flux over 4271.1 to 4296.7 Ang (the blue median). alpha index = 10.4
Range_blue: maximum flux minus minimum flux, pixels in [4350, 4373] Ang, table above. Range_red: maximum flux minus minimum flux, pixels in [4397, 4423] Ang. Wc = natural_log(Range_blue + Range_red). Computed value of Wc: 1.40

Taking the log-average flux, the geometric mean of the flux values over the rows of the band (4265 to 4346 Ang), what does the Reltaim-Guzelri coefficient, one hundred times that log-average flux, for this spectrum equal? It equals 464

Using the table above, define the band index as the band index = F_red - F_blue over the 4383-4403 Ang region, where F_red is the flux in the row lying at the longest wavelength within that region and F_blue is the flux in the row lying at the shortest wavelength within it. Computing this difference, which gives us 2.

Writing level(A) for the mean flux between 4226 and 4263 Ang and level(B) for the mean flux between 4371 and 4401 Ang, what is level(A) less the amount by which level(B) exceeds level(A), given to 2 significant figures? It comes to 4.9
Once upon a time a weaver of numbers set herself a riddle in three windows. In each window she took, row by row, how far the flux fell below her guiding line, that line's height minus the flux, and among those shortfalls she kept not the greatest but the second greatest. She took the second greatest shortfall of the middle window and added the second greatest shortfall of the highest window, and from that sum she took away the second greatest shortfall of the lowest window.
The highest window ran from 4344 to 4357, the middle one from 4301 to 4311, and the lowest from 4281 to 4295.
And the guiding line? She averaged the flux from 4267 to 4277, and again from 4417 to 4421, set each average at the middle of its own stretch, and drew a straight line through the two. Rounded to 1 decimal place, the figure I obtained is 2.0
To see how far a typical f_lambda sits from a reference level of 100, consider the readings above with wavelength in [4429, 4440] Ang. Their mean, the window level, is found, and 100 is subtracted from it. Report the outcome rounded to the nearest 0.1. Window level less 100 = -93.9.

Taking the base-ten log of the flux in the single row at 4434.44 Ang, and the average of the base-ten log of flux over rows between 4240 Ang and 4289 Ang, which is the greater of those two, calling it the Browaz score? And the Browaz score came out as 0.72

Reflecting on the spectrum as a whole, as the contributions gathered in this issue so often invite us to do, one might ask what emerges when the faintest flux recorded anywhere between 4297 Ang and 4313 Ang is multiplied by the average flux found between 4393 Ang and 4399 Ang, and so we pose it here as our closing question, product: 14.3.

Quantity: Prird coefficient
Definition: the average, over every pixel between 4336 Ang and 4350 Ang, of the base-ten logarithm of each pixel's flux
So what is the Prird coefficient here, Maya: 0.74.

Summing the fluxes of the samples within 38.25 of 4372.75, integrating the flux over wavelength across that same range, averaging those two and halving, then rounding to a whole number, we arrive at 154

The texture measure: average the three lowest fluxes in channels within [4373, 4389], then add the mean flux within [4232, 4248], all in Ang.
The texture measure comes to 9.4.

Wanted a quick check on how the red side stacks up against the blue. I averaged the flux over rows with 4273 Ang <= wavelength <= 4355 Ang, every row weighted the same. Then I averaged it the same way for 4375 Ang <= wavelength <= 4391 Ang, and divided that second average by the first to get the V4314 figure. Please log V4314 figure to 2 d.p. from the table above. 0.98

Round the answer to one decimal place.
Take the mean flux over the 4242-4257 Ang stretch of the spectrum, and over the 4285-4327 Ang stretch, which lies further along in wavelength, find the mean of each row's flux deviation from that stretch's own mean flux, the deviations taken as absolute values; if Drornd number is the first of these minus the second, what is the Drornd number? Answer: 4.2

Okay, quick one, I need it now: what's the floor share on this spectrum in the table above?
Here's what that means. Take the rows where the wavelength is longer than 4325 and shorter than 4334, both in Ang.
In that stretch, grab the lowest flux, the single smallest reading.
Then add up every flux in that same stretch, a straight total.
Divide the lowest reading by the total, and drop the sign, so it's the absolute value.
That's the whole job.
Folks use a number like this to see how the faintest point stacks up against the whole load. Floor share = 0.12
